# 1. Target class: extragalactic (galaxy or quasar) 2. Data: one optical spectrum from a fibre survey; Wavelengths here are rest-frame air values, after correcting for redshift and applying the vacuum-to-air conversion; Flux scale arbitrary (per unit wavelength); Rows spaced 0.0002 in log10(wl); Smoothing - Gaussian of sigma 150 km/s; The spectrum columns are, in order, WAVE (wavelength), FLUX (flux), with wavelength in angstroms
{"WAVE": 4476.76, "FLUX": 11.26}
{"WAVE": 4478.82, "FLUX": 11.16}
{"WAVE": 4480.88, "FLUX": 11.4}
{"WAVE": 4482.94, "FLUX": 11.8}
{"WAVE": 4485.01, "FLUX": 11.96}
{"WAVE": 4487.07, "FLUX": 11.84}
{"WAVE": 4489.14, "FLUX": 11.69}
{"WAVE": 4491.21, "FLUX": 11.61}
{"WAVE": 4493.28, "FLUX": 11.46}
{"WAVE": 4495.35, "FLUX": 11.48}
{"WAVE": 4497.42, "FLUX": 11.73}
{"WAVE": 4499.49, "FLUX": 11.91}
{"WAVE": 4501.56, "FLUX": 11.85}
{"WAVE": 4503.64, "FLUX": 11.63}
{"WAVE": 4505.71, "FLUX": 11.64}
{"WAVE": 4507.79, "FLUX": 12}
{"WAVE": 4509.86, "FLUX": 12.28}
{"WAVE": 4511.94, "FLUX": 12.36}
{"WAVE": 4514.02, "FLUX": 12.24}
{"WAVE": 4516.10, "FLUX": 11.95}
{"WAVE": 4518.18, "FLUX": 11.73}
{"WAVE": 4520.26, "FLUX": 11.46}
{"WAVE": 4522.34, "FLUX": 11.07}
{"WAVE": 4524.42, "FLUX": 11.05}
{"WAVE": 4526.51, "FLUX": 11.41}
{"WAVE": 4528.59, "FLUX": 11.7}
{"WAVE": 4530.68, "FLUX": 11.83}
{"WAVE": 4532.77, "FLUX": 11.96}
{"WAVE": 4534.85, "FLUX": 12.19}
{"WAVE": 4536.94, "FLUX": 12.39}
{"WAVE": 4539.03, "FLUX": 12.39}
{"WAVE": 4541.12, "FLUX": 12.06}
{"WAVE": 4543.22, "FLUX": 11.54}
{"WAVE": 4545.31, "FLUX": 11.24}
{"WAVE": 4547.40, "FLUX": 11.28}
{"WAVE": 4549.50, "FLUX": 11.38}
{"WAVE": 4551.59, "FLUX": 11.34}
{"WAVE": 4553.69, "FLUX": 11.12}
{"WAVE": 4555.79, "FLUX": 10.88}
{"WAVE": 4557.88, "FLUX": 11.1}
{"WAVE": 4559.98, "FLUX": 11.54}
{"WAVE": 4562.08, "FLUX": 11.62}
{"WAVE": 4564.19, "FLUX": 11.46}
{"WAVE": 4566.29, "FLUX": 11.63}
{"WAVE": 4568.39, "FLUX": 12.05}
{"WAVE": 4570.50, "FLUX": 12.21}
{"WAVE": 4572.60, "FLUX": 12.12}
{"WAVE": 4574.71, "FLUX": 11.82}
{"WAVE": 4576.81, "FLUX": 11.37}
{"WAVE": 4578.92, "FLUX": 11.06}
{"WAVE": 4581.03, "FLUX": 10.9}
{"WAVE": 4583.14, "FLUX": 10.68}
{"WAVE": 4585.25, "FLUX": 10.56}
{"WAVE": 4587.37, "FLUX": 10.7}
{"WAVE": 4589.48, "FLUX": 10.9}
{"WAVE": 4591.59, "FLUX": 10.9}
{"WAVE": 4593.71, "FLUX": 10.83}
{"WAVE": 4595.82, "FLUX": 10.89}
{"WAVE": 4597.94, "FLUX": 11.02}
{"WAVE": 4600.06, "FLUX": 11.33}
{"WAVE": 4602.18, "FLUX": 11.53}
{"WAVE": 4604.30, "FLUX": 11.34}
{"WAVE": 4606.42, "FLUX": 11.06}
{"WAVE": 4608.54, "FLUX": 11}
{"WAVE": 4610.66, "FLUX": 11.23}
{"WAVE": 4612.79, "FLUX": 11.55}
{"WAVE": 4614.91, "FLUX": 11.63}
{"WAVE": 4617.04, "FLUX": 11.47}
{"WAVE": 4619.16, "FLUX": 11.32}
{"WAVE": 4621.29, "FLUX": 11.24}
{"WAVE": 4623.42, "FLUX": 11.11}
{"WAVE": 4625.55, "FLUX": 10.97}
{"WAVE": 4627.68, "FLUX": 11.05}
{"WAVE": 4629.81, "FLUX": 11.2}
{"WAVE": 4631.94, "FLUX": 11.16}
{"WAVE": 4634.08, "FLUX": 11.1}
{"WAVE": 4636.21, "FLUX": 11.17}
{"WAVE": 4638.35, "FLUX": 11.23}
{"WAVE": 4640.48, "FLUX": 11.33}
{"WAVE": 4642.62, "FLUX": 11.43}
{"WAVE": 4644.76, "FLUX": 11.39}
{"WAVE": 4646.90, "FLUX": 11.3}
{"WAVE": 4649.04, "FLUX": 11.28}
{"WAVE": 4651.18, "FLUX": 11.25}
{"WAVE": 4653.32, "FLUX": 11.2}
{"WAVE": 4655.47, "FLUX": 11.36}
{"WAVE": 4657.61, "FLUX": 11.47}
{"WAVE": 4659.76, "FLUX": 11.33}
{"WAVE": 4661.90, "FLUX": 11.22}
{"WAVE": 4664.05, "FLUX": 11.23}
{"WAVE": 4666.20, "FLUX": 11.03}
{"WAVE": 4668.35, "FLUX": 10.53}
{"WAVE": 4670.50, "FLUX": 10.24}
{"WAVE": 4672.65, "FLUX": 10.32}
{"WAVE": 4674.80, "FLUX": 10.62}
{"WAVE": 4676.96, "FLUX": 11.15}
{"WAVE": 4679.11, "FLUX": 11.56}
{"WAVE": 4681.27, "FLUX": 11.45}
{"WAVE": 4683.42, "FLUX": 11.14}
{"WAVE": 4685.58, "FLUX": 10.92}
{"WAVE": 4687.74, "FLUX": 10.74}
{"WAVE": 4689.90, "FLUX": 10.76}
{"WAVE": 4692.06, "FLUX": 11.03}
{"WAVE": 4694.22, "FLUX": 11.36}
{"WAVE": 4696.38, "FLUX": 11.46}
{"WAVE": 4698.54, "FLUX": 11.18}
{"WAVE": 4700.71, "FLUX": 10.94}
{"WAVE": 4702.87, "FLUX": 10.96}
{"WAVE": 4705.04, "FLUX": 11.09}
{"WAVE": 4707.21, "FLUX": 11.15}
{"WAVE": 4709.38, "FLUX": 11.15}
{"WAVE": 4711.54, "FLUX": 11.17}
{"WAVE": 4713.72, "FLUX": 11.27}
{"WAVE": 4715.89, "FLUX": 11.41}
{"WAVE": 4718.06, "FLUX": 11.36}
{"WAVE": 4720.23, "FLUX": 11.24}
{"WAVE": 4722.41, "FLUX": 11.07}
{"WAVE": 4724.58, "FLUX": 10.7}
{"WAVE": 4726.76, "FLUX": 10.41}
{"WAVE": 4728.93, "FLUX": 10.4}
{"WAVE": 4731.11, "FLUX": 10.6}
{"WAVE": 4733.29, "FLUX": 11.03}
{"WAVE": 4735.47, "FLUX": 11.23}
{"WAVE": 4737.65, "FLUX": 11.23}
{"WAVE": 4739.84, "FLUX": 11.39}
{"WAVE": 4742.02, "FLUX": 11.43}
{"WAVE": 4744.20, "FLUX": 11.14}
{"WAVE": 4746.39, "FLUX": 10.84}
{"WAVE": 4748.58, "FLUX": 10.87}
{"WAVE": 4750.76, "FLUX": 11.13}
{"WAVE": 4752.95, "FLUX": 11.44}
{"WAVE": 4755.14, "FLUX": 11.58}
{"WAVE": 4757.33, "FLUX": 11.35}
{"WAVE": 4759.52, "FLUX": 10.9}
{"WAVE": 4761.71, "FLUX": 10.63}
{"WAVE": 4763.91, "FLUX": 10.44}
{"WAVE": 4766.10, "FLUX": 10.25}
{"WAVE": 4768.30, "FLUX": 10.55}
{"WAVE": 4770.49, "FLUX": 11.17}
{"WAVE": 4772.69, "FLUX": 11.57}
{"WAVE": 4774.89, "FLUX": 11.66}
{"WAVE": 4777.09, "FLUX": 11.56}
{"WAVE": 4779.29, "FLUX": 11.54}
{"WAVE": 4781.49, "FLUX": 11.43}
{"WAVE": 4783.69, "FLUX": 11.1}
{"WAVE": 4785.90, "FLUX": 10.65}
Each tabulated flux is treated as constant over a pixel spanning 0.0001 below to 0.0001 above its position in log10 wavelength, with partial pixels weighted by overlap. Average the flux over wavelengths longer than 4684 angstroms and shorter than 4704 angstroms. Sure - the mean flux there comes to 11.04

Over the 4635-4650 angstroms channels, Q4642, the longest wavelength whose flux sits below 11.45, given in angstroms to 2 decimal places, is 4649.04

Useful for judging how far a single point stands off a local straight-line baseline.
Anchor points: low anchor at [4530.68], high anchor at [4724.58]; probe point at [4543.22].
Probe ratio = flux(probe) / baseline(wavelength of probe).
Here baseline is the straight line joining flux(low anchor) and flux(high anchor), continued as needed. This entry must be 0.98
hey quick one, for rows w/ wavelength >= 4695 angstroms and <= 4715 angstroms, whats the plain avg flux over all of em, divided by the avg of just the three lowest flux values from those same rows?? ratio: 1.01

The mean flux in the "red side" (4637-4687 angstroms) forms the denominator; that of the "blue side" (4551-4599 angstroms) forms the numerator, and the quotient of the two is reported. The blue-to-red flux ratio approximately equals 1.01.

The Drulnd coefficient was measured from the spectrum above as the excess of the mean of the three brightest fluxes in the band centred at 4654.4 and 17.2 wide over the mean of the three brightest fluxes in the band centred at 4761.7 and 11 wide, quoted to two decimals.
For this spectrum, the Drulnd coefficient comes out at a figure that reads 0.43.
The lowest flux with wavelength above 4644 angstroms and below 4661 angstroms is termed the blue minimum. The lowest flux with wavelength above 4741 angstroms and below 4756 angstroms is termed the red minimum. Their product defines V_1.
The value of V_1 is 121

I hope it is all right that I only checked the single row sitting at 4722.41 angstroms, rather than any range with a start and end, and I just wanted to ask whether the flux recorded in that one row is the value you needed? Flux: 11.07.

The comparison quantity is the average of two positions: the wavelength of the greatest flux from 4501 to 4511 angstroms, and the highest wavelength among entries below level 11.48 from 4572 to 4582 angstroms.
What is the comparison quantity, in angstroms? 4545.4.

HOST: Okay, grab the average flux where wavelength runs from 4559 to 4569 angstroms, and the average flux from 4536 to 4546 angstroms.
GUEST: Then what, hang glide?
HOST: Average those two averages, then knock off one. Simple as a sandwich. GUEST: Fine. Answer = 10.8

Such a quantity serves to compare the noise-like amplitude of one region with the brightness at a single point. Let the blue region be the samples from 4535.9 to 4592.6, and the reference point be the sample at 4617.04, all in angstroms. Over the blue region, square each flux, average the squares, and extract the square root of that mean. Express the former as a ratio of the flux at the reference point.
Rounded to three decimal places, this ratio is 0.996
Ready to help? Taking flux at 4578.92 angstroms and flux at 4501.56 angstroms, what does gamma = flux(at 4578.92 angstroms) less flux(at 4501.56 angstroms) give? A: -0.8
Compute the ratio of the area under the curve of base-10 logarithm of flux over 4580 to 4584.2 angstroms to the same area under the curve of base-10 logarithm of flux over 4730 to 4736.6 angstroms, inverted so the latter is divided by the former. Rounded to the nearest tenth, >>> 1.6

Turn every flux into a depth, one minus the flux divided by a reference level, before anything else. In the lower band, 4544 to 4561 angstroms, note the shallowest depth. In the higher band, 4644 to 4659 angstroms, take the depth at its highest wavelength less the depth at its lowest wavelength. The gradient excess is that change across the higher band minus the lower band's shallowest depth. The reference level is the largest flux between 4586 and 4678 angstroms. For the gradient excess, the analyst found -0.01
